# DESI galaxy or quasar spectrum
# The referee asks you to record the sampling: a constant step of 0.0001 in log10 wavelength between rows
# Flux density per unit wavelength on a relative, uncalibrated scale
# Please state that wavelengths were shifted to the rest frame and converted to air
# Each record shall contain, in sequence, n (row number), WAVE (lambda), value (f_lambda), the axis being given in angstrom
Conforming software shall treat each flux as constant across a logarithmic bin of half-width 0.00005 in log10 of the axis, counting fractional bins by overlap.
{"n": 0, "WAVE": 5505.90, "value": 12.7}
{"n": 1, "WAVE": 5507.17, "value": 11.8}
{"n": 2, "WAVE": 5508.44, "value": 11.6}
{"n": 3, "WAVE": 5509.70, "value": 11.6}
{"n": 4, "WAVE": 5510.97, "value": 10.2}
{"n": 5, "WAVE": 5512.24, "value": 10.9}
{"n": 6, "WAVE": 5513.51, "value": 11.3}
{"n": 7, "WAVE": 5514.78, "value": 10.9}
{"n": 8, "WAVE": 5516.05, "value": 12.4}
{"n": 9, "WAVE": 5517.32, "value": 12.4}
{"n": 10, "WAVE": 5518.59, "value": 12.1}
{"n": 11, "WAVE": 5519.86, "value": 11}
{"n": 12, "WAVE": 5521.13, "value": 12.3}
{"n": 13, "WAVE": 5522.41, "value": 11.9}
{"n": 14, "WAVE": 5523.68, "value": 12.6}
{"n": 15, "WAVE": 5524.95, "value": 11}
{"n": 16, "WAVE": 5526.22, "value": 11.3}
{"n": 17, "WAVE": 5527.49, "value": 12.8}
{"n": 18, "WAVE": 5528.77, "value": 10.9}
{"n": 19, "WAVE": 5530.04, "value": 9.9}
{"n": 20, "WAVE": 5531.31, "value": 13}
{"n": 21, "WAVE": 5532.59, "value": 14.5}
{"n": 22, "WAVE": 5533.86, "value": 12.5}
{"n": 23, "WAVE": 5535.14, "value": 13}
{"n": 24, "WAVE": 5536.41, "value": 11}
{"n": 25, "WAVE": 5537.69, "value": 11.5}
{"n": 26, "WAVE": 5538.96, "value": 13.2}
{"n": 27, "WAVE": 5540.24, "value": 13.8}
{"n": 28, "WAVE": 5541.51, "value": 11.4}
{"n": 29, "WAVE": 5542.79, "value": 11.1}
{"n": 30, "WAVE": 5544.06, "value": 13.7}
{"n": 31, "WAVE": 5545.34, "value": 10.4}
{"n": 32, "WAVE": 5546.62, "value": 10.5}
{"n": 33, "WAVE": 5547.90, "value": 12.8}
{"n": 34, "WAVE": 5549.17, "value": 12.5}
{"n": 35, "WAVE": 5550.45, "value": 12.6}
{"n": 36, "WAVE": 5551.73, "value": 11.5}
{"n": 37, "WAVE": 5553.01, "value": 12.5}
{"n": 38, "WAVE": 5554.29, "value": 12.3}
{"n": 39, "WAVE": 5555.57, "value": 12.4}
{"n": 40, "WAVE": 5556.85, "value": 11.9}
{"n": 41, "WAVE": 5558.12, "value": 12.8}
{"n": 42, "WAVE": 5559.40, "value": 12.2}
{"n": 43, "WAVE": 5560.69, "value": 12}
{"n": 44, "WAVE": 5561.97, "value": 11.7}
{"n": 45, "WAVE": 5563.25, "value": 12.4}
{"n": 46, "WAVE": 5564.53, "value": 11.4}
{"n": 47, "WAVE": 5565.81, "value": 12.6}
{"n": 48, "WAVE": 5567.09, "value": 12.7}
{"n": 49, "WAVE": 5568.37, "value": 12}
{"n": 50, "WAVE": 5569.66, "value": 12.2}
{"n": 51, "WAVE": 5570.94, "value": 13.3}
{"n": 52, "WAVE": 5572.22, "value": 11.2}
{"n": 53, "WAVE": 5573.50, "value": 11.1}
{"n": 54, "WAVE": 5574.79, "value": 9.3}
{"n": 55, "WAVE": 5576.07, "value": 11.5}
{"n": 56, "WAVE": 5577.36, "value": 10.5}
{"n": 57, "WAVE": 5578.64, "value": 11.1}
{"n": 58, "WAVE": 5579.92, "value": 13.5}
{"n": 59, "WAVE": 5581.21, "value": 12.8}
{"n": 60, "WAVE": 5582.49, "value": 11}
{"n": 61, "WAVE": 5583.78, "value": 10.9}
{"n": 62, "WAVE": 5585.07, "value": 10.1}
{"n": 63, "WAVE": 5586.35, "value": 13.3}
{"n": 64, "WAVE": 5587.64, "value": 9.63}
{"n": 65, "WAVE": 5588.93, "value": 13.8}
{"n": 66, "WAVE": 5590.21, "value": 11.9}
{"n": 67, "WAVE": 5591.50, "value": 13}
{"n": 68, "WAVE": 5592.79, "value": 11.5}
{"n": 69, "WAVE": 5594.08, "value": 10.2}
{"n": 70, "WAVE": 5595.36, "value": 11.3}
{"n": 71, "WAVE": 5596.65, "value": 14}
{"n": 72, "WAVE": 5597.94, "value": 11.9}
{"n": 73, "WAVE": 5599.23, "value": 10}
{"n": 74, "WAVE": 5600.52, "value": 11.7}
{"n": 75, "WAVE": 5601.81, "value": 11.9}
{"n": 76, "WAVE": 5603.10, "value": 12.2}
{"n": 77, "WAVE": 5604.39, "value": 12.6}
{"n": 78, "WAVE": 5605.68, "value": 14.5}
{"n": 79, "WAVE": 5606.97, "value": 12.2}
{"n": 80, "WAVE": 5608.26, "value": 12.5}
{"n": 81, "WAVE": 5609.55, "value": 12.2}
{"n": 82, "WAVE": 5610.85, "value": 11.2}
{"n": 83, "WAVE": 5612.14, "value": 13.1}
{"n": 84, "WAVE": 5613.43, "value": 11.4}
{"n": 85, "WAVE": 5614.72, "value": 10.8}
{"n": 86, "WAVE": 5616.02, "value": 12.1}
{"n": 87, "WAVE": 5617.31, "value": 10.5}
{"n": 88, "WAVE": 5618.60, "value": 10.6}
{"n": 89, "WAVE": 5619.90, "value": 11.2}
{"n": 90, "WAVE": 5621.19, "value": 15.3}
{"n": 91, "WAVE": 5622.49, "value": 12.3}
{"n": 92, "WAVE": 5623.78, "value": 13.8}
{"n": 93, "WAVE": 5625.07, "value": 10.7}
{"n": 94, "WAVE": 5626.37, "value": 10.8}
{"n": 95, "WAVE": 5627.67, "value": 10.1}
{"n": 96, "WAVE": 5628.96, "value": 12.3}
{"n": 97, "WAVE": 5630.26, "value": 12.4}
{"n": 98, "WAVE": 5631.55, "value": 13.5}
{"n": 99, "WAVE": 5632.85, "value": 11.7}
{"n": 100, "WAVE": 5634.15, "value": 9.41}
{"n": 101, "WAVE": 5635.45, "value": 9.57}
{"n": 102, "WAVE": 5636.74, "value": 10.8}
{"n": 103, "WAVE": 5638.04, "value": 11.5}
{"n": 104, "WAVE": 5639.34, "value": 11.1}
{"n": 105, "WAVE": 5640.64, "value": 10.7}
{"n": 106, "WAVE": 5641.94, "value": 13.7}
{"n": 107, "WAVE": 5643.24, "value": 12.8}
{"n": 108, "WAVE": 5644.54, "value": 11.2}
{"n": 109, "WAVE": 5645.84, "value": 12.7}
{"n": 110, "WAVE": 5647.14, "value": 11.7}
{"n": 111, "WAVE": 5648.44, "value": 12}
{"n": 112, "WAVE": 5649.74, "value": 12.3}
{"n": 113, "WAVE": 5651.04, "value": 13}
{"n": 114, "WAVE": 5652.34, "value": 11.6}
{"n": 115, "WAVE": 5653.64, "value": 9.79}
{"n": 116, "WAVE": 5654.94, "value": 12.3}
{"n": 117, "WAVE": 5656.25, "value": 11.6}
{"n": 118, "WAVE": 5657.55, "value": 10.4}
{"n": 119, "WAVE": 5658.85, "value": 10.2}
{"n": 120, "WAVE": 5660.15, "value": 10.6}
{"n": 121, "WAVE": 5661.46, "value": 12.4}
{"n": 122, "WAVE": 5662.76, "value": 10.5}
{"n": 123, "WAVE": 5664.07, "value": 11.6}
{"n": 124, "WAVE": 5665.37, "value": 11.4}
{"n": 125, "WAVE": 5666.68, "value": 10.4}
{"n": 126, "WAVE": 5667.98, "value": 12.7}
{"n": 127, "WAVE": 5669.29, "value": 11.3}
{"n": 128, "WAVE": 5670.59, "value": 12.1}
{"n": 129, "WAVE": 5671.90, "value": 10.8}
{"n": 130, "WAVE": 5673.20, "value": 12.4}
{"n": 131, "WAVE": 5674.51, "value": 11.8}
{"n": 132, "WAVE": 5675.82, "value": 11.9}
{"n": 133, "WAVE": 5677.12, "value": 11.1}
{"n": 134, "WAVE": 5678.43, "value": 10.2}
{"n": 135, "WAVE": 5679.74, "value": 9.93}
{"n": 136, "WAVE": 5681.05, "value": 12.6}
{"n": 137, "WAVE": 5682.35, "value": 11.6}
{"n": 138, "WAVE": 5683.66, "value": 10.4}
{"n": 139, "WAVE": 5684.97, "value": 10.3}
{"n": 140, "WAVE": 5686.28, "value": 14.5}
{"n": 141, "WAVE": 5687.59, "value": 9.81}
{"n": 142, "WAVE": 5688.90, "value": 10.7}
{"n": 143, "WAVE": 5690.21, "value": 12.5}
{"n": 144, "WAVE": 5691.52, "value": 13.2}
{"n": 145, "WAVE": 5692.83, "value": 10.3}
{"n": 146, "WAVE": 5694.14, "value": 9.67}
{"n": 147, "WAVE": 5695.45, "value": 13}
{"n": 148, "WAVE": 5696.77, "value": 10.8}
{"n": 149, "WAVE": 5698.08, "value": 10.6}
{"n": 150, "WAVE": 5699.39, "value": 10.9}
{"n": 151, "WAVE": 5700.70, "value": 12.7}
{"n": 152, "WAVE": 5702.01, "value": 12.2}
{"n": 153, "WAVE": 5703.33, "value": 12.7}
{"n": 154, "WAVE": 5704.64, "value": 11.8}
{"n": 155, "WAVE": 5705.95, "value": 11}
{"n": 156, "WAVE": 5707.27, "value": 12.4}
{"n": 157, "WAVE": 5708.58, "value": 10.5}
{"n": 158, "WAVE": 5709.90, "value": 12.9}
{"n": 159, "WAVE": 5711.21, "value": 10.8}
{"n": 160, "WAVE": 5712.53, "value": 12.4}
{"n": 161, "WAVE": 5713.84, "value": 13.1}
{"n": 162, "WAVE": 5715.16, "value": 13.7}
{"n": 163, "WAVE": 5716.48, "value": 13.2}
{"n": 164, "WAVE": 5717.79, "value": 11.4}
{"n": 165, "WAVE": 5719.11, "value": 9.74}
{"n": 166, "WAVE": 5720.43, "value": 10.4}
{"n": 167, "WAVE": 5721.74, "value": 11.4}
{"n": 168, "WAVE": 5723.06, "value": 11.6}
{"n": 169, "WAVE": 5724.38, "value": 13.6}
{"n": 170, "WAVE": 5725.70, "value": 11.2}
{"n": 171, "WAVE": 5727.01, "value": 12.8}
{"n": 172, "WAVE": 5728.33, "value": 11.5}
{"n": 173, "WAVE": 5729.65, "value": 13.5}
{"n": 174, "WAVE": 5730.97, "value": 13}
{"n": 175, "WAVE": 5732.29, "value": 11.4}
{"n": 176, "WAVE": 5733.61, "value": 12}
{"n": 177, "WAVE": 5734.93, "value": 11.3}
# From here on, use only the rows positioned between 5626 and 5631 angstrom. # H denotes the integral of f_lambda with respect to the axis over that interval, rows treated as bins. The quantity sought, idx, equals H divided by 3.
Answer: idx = 19.1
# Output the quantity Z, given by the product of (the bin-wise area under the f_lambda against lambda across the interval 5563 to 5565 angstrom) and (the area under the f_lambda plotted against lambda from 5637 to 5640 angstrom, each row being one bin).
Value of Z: 797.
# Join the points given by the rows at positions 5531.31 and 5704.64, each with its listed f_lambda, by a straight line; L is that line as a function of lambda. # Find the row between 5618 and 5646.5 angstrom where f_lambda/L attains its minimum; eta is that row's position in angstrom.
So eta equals 5634.15 angstrom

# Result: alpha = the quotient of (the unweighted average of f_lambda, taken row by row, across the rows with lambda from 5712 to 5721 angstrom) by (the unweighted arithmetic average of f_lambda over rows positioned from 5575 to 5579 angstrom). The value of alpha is 1.09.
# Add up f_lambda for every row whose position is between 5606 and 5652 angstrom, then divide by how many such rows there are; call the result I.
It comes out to 11.8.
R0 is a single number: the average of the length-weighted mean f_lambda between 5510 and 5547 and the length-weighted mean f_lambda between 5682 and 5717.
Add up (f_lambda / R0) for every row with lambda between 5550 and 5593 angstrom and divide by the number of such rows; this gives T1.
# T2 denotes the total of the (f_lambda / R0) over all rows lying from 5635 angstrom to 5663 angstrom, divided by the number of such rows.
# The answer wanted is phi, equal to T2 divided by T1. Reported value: 0.964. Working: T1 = 1.008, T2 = 0.97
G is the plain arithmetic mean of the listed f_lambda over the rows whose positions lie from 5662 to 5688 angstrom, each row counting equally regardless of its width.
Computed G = 11.4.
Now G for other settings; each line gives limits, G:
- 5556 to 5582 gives 11.9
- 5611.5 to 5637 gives 11.6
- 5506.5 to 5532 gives 11.6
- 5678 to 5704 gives 11.4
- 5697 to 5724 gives 11.8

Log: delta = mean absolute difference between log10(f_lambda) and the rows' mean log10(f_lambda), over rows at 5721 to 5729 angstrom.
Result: 0.028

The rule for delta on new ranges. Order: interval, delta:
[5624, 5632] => 0.041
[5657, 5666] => 0.026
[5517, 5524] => 0.015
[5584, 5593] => 0.048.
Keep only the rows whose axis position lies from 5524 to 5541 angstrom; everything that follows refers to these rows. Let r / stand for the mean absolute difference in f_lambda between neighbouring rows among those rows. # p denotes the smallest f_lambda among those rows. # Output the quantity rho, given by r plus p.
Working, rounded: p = 9.9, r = 1.4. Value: 11.3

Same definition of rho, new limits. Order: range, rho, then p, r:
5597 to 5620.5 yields 11.1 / 10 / 1.1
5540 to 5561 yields 11.4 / 10.4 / 1.0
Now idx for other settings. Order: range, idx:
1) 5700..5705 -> 20.6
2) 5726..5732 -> 25.1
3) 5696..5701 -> 18.6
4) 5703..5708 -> 19.9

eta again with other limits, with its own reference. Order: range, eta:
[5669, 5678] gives 5671.90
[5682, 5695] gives 5694.14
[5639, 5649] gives 5640.64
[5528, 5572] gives 5530.04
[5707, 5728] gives 5719.11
